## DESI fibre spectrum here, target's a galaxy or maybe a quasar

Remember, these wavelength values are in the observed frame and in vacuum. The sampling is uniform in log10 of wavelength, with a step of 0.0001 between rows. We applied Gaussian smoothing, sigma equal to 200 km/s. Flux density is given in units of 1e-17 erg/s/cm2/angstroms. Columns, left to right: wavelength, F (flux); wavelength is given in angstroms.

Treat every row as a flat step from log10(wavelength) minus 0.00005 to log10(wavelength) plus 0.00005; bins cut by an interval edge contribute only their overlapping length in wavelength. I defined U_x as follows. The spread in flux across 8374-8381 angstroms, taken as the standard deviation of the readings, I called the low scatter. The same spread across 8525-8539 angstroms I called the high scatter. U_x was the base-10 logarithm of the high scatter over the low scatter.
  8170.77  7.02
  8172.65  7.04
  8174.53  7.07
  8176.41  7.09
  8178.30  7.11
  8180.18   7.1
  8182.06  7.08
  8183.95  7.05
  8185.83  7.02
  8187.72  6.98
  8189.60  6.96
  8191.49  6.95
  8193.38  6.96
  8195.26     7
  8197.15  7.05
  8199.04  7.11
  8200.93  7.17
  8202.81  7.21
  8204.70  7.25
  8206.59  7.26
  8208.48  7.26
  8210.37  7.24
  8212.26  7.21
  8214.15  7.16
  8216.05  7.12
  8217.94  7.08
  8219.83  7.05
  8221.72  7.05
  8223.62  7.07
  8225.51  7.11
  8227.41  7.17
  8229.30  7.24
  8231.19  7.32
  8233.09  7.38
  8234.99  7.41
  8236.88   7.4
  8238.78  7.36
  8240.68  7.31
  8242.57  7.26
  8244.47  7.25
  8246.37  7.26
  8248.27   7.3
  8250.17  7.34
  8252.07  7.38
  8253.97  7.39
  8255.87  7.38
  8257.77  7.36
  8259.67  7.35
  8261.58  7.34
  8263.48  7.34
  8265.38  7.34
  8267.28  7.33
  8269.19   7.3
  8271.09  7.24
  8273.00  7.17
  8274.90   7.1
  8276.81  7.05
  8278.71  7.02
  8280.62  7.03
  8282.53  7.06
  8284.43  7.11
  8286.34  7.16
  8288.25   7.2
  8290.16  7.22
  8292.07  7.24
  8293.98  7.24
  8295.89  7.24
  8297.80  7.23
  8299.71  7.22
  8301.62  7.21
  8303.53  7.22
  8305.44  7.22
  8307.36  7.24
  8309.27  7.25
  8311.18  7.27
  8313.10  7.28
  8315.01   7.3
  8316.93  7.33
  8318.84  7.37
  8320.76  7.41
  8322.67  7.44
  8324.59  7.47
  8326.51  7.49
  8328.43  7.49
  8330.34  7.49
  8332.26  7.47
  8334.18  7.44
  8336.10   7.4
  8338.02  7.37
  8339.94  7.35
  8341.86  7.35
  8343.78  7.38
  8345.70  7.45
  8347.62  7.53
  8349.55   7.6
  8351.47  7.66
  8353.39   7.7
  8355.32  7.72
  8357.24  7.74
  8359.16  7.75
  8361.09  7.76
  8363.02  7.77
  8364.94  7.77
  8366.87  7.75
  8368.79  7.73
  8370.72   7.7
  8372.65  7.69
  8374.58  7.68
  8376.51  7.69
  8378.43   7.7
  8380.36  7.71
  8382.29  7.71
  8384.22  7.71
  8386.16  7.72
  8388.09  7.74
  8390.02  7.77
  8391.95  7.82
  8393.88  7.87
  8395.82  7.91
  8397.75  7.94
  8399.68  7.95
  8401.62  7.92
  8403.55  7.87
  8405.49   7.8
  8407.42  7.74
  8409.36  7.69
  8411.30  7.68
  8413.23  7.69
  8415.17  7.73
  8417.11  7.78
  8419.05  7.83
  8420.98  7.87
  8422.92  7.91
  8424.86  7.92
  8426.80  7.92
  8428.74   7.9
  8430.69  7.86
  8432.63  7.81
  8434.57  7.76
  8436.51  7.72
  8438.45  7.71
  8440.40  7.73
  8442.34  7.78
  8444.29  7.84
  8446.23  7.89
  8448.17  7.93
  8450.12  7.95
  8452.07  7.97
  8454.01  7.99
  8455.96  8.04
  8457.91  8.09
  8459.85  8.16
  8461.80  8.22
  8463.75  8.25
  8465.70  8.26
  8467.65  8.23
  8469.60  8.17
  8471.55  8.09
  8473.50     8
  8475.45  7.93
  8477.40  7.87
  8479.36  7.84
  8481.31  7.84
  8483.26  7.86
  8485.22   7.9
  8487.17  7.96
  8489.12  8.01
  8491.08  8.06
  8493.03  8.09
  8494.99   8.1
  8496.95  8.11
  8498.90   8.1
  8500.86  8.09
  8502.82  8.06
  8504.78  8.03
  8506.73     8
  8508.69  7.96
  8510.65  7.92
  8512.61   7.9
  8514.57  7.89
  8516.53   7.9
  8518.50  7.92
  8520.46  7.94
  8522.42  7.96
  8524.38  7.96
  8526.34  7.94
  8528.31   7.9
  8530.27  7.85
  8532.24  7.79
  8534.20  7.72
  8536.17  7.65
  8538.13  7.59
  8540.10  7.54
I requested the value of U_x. 1.0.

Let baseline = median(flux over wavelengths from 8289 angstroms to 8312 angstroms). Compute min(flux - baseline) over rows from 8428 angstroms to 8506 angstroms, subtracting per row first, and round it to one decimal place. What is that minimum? 0.5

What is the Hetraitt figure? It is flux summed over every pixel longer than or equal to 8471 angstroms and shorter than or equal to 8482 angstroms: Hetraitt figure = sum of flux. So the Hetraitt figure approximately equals 48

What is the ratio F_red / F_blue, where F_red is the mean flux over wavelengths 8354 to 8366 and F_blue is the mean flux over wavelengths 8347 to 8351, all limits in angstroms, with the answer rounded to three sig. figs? 1.02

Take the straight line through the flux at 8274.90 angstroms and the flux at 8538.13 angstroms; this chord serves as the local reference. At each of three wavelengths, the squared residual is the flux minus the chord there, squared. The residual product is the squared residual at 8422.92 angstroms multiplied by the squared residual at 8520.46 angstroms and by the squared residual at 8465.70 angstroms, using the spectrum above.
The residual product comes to 0.0271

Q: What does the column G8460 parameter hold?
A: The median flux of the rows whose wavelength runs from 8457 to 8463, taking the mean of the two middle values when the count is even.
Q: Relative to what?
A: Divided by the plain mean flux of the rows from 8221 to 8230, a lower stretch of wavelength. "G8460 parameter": 1.145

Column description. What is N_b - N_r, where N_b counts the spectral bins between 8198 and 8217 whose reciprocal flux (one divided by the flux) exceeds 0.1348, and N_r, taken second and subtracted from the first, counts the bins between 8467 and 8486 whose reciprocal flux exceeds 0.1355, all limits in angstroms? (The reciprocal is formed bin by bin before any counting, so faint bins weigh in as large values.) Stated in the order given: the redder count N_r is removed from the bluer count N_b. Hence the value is 10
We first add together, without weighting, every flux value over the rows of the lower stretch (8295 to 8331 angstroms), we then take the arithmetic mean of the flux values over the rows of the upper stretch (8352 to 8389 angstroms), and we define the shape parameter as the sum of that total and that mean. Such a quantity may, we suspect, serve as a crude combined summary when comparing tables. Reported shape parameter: 147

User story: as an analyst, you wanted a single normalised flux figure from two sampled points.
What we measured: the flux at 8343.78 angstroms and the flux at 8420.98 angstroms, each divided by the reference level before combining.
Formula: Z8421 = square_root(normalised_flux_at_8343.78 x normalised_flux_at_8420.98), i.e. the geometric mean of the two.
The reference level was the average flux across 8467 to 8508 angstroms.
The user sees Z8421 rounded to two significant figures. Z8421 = 0.95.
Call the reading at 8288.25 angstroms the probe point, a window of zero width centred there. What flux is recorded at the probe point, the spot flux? 7.2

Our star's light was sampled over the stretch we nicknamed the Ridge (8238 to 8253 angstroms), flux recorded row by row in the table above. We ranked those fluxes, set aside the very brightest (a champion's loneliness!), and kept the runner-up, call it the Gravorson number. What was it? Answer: 7.36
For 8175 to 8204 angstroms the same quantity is 7.17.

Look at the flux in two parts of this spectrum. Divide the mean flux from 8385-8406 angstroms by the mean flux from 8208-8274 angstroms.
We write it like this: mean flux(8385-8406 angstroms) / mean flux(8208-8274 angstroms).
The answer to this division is 1.08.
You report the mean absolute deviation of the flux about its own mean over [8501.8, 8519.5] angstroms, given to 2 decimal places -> 0.05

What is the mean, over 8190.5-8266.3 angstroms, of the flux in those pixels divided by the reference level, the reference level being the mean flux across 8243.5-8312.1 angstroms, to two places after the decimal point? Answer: 1.00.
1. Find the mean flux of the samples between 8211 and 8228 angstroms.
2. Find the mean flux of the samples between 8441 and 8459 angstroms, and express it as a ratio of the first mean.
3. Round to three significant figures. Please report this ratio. 1.12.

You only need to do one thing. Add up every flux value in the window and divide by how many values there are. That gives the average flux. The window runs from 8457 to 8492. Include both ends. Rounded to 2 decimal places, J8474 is 8.04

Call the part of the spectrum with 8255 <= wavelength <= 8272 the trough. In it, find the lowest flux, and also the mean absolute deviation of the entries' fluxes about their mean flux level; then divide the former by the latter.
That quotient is 264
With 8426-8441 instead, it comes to 108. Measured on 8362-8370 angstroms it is 515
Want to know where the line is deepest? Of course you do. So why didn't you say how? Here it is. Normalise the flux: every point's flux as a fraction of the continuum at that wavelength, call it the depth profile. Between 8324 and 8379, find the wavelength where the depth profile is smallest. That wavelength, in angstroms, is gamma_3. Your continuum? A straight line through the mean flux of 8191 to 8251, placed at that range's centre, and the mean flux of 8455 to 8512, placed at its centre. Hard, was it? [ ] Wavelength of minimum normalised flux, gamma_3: 8341.86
